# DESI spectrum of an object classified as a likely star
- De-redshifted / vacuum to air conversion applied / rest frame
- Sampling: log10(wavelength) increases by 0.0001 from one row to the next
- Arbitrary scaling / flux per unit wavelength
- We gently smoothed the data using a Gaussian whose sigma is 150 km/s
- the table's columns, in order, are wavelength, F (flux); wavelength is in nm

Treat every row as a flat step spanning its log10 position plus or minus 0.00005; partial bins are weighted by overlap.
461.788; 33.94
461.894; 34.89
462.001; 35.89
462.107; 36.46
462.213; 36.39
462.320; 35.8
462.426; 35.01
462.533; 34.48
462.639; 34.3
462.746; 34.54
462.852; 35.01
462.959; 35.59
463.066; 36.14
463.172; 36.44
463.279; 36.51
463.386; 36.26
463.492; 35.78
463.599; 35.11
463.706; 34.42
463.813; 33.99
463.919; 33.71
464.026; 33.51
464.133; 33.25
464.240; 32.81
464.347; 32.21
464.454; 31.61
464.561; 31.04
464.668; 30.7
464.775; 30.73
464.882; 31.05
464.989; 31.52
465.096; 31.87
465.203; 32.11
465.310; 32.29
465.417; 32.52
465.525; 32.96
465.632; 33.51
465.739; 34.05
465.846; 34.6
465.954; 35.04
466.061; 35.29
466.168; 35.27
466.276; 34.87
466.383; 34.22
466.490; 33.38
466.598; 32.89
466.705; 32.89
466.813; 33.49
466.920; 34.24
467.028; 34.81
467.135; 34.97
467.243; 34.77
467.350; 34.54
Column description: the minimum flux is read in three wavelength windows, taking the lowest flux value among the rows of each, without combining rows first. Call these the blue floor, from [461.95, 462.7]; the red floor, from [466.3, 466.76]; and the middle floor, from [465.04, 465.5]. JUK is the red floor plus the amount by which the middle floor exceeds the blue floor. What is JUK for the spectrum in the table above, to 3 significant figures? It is 30.5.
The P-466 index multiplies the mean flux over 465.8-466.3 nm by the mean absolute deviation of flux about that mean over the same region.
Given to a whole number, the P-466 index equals 8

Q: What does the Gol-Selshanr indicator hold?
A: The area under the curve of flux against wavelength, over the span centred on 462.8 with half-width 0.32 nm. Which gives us 22.4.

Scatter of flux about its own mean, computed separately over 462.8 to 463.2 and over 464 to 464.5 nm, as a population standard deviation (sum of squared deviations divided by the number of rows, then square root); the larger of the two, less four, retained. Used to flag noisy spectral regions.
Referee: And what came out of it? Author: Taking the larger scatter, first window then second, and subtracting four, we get -3.31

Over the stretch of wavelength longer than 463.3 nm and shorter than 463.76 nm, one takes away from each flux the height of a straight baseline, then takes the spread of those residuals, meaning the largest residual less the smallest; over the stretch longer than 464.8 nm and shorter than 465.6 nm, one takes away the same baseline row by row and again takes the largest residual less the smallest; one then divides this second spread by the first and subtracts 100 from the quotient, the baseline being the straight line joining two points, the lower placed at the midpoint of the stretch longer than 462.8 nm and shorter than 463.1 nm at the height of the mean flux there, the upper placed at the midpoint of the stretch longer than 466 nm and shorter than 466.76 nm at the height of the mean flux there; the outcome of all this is -98.7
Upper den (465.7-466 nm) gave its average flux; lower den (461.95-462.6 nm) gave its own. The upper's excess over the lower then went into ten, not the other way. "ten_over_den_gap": -9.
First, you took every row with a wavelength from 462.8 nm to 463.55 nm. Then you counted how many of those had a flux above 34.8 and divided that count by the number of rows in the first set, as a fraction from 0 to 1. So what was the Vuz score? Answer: 1.0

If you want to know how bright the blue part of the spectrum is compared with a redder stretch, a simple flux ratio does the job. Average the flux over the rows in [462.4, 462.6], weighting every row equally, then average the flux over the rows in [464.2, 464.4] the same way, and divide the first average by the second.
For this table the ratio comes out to 1.07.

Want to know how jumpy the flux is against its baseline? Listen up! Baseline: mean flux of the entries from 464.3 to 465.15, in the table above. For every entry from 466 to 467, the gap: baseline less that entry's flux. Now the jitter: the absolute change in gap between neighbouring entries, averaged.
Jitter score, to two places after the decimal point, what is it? 0.47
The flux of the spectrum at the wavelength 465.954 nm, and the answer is 35.04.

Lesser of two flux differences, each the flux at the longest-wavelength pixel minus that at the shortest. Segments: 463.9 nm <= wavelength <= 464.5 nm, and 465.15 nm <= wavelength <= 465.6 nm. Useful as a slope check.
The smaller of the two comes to -2.1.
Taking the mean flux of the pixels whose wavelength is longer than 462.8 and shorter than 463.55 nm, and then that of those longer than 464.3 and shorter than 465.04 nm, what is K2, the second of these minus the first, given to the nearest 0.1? -4.7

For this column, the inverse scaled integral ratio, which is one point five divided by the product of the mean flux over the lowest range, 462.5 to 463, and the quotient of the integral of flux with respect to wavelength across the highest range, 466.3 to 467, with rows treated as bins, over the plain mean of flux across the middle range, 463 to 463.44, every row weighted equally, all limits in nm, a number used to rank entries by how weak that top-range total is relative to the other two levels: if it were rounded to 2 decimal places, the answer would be 0.07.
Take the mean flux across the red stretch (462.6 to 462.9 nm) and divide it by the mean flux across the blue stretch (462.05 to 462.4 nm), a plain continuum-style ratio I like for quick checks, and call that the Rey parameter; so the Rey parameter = 0.96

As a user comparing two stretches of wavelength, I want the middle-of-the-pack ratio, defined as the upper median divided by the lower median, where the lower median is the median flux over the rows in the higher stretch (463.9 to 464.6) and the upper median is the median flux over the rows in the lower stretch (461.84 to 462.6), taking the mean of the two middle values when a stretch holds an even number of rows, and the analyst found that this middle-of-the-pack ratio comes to 1.09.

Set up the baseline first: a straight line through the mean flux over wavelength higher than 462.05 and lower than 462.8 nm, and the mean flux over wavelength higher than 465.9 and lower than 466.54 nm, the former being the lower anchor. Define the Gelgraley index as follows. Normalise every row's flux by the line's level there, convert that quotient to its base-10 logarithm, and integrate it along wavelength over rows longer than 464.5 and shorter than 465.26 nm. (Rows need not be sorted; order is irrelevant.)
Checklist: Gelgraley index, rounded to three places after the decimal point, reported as -0.036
